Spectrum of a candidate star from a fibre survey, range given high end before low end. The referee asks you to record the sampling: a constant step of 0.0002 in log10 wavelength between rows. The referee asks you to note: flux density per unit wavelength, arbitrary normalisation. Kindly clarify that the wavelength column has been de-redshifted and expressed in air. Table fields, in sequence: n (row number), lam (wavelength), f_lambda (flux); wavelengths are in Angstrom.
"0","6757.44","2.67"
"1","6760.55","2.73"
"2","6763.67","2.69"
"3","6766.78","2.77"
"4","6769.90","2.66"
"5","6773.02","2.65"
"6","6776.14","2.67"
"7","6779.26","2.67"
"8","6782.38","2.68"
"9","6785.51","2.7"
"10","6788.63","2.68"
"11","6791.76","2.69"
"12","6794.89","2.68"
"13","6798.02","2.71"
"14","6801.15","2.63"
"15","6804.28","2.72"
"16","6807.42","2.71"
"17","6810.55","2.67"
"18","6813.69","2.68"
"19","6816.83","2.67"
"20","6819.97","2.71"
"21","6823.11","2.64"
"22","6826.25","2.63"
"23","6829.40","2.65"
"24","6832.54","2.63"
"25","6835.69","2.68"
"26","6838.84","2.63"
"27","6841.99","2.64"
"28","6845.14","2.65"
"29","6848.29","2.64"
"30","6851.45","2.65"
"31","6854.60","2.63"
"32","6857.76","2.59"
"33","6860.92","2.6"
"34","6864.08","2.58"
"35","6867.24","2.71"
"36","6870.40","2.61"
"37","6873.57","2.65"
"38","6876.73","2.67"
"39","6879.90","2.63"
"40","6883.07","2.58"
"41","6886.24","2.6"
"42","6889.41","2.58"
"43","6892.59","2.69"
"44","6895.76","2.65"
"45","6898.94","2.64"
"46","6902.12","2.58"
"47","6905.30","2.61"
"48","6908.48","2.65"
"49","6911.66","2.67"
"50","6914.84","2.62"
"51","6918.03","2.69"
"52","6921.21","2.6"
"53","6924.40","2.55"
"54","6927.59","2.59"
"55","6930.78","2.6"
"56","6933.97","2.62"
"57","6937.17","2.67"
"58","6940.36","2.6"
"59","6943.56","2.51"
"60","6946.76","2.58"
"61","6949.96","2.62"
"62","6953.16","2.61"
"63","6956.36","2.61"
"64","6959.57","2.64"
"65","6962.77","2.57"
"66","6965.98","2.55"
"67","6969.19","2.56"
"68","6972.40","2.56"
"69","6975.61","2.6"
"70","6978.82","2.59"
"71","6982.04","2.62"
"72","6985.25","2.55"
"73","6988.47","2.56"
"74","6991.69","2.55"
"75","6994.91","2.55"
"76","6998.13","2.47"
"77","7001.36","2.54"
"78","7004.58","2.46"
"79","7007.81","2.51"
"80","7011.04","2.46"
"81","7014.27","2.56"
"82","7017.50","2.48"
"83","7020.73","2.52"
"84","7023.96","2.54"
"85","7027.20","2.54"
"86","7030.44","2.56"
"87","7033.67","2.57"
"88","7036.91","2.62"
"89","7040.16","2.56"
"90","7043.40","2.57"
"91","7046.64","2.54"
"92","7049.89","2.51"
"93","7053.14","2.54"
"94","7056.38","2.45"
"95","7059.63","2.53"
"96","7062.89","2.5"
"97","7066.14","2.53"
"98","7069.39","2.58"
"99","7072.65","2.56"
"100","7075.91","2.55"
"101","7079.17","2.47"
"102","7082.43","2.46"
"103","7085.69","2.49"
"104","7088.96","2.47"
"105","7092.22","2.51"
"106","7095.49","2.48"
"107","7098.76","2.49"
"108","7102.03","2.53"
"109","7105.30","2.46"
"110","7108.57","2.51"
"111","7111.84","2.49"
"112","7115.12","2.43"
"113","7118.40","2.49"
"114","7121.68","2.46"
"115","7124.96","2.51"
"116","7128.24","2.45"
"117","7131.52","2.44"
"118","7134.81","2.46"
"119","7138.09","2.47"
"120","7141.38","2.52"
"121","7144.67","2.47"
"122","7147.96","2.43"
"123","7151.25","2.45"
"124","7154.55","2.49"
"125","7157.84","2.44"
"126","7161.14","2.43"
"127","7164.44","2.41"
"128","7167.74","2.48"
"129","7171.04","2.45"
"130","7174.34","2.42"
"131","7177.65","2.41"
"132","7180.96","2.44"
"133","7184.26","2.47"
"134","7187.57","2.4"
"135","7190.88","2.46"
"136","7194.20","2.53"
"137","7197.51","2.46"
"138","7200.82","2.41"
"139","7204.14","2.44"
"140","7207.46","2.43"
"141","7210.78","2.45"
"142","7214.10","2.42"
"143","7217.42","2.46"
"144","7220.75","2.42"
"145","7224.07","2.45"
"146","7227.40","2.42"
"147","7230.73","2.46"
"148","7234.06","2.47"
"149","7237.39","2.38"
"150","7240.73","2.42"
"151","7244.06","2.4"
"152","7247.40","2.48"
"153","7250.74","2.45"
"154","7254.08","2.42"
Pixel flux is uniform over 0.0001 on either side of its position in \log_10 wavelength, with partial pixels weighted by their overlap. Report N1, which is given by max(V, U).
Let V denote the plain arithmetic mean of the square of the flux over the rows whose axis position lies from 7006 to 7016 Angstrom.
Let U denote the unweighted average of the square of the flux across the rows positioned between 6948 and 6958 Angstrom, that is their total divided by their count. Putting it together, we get 6.83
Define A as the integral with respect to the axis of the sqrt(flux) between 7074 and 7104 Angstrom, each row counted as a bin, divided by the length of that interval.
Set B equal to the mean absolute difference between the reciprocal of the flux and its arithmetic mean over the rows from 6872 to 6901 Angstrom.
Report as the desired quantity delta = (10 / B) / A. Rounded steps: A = 1.58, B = 0.0045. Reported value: 1416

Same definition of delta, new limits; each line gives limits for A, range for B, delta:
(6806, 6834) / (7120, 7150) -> 1706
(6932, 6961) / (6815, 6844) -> 1978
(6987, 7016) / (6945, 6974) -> 1532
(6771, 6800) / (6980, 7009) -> 1070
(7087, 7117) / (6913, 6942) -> 1426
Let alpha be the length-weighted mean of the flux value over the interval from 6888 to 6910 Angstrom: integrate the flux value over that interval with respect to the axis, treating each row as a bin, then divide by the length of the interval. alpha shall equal 2.63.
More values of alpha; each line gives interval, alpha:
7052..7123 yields 2.50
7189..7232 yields 2.45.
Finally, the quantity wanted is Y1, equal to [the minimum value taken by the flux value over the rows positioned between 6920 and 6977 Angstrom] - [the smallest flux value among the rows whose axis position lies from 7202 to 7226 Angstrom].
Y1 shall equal 0.09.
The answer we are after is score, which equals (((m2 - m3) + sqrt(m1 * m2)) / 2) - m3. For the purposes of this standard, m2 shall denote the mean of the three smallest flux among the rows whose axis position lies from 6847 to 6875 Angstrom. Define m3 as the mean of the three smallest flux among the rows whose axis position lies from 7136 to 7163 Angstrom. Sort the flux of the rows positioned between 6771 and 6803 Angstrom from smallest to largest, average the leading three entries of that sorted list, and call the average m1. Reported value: -1.05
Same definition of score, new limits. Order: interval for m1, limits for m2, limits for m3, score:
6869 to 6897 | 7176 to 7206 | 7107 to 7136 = -1.21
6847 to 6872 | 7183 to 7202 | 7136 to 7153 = -1.21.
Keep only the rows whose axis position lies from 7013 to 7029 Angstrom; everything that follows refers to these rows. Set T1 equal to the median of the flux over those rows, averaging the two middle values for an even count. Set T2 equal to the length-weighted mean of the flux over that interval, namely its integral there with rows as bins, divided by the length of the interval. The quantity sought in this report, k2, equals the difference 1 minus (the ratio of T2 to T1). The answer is 0.0049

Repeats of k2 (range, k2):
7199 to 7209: 0.0011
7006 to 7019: -0.0024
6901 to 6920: -0.0013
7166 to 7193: 0.0011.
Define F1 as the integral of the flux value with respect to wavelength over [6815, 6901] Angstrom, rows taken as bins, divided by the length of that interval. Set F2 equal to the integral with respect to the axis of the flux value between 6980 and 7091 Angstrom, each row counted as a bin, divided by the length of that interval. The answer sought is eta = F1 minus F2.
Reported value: 0.11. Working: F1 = 2.64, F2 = 2.53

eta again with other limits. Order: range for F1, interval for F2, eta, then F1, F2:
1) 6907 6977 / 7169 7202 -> 0.16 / 2.60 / 2.45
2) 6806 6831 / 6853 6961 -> 0.05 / 2.67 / 2.62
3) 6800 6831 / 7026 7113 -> 0.15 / 2.67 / 2.52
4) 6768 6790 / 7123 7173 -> 0.21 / 2.67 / 2.46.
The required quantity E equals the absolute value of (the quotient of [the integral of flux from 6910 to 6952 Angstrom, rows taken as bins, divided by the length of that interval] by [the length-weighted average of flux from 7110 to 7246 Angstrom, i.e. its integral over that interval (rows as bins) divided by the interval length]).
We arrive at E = 1.07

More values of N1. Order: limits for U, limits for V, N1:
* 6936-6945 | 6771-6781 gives 7.09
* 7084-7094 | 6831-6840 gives 7.01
